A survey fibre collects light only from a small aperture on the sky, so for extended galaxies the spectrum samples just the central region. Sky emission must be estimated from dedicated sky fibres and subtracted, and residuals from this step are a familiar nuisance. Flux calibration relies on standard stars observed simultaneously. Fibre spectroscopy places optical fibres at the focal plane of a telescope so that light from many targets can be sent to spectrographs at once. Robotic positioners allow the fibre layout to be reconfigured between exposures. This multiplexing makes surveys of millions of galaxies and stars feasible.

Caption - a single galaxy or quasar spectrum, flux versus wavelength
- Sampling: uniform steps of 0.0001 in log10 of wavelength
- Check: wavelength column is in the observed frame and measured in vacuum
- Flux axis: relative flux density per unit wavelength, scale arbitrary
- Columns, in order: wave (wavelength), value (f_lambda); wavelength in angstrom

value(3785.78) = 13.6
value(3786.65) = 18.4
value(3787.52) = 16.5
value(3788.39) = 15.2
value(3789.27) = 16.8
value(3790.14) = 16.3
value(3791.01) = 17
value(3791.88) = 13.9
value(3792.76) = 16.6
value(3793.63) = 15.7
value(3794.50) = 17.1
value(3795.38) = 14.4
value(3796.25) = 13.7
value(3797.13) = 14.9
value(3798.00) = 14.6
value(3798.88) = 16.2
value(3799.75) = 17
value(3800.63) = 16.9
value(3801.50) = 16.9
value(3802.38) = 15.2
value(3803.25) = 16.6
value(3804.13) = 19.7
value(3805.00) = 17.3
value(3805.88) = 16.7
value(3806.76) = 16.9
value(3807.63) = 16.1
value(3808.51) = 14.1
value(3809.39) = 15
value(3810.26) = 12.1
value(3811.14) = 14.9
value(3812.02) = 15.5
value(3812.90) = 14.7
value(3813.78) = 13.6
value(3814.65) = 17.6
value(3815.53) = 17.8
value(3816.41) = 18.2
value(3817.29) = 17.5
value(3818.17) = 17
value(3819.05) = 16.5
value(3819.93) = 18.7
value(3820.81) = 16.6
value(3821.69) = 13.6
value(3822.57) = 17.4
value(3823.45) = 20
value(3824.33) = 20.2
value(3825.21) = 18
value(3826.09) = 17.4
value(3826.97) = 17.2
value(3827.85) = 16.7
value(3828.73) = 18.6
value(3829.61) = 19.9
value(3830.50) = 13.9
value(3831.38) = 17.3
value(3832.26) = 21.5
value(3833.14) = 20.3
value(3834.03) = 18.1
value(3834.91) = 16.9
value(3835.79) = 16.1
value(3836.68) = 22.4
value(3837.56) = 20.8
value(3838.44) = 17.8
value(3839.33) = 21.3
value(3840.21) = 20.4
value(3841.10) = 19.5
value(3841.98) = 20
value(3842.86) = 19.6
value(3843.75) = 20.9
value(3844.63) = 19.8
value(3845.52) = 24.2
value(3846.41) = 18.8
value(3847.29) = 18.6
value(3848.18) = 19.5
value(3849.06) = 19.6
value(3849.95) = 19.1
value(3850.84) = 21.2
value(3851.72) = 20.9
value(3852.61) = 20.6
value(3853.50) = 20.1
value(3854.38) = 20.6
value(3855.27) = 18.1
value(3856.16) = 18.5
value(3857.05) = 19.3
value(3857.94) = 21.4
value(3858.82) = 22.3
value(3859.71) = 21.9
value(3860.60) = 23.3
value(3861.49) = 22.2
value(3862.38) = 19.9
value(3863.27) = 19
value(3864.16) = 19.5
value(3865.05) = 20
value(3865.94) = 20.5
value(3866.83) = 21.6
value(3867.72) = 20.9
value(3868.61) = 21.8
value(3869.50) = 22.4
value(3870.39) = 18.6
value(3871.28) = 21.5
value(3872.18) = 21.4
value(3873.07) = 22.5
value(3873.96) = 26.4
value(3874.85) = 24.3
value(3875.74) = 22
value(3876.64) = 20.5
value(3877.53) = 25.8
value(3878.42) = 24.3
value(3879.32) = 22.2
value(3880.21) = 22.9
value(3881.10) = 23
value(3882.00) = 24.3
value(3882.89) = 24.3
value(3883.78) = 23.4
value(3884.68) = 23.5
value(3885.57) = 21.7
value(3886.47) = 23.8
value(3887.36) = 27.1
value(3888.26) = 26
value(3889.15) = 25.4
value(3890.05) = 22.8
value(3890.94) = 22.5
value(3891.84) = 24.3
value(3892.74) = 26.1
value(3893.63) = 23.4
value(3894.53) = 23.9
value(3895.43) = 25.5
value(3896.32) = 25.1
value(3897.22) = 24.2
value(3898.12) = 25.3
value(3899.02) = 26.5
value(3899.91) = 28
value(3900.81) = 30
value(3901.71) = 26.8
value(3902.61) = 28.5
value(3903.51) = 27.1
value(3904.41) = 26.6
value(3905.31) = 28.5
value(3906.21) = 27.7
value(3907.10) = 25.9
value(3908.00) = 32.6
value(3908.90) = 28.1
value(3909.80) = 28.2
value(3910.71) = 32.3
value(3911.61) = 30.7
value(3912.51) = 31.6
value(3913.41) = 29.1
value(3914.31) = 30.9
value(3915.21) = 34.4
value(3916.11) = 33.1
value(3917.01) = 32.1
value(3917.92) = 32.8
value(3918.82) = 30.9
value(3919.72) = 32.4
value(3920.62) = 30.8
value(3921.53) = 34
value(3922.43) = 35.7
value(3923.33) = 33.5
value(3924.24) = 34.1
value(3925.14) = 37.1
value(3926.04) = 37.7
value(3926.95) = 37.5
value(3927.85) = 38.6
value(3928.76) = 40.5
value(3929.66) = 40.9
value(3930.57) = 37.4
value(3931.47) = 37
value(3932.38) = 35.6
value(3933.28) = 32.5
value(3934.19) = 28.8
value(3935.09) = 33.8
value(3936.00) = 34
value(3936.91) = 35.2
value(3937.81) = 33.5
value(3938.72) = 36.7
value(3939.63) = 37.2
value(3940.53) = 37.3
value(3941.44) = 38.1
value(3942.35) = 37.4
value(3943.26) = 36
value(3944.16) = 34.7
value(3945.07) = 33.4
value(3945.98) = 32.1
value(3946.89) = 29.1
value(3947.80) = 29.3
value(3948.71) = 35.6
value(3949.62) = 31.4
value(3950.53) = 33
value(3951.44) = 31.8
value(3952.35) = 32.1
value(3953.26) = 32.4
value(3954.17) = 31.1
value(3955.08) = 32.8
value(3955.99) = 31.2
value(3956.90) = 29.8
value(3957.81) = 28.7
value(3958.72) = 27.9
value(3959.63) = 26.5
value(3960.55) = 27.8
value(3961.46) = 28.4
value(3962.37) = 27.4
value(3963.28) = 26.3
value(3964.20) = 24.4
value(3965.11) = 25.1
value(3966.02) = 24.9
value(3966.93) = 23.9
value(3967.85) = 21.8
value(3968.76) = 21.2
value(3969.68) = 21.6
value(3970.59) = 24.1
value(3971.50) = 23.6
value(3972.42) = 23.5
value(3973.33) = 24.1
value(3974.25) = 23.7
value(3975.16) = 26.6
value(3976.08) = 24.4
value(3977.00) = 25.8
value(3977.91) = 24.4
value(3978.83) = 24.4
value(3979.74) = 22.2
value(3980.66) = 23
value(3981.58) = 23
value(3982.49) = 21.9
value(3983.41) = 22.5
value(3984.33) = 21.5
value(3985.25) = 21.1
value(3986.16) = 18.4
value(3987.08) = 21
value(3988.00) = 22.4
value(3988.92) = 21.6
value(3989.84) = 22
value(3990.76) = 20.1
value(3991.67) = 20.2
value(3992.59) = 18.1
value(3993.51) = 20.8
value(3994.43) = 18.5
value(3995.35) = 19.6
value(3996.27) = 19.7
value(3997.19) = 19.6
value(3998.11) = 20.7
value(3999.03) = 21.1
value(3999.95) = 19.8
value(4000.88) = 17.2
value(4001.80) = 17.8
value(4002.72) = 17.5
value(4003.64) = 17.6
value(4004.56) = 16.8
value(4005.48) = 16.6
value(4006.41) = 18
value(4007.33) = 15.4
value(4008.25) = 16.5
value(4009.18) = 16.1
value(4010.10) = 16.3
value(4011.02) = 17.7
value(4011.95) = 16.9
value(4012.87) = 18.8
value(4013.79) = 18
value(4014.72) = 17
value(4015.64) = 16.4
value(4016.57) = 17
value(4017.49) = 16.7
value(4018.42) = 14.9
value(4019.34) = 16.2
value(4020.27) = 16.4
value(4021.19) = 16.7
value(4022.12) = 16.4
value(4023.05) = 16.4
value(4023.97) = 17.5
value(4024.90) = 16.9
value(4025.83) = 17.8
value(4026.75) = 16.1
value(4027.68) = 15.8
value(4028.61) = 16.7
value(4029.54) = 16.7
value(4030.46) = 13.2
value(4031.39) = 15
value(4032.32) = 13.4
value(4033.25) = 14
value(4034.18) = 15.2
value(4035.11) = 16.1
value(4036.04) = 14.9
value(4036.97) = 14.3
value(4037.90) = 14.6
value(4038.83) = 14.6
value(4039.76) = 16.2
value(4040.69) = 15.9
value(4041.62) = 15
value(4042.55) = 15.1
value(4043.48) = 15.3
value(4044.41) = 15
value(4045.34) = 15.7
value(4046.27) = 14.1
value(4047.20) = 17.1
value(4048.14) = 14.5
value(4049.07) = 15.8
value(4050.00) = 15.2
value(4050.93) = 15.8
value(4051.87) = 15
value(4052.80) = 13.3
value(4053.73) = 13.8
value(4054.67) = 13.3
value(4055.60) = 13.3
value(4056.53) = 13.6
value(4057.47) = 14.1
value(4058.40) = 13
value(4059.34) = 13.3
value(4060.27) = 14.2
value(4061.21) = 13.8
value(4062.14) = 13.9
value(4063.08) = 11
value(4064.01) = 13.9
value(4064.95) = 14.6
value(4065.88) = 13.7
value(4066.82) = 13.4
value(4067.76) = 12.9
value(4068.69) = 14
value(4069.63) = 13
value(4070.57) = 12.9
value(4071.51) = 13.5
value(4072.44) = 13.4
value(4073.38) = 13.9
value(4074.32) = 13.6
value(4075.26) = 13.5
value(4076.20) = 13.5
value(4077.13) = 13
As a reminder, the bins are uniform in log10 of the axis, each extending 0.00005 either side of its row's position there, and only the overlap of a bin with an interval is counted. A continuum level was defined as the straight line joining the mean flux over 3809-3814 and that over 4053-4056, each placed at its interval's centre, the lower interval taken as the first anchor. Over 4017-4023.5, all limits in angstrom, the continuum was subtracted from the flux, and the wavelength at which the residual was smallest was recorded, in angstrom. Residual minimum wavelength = 4018.42 angstrom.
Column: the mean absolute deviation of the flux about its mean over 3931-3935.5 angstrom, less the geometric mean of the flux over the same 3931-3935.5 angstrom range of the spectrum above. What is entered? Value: -31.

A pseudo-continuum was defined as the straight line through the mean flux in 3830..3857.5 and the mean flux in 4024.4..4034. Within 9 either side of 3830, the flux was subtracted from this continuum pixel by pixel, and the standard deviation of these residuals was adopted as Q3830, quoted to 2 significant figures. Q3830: 2.3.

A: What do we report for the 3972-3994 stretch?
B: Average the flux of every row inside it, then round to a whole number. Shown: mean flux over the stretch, 22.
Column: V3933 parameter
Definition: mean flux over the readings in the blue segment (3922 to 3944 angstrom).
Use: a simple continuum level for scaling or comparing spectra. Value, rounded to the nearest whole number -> 36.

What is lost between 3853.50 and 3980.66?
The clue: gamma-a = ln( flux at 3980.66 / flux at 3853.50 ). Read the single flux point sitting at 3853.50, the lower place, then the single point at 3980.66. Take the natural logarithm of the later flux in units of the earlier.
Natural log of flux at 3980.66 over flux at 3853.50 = 0.13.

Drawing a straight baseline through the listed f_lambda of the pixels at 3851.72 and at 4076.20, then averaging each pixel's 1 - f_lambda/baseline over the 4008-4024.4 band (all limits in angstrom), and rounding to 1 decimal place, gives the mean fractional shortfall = -0.1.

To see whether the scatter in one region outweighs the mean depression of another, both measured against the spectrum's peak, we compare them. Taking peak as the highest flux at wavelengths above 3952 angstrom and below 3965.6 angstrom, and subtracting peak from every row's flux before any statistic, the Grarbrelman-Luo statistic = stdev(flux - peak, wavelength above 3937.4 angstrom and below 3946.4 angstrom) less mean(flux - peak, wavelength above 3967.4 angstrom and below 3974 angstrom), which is 12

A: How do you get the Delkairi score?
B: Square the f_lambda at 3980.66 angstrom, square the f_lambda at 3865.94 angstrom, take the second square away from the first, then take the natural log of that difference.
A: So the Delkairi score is 4.7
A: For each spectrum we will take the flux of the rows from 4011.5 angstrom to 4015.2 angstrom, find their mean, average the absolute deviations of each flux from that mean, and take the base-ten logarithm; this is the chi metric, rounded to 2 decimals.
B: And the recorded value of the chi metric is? -0.14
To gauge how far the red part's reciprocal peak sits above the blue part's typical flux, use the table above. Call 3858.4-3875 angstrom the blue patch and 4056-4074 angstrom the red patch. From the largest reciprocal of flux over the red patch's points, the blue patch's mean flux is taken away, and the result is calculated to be -21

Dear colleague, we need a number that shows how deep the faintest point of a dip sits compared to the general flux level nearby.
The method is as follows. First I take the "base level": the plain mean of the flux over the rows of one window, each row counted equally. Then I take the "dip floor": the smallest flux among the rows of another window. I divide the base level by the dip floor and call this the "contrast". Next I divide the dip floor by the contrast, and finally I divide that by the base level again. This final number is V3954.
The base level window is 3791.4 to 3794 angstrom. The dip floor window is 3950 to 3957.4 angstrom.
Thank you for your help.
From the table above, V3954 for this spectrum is 3.7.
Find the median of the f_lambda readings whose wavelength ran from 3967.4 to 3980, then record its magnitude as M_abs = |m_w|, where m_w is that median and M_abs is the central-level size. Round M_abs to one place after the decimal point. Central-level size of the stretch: 23.9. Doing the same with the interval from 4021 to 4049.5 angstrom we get 15.7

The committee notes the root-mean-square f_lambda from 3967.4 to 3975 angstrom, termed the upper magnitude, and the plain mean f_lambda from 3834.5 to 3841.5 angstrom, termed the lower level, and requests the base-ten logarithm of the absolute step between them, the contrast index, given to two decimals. 0.55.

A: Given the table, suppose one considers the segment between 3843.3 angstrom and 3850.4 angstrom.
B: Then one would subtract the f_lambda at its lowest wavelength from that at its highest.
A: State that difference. -1.8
